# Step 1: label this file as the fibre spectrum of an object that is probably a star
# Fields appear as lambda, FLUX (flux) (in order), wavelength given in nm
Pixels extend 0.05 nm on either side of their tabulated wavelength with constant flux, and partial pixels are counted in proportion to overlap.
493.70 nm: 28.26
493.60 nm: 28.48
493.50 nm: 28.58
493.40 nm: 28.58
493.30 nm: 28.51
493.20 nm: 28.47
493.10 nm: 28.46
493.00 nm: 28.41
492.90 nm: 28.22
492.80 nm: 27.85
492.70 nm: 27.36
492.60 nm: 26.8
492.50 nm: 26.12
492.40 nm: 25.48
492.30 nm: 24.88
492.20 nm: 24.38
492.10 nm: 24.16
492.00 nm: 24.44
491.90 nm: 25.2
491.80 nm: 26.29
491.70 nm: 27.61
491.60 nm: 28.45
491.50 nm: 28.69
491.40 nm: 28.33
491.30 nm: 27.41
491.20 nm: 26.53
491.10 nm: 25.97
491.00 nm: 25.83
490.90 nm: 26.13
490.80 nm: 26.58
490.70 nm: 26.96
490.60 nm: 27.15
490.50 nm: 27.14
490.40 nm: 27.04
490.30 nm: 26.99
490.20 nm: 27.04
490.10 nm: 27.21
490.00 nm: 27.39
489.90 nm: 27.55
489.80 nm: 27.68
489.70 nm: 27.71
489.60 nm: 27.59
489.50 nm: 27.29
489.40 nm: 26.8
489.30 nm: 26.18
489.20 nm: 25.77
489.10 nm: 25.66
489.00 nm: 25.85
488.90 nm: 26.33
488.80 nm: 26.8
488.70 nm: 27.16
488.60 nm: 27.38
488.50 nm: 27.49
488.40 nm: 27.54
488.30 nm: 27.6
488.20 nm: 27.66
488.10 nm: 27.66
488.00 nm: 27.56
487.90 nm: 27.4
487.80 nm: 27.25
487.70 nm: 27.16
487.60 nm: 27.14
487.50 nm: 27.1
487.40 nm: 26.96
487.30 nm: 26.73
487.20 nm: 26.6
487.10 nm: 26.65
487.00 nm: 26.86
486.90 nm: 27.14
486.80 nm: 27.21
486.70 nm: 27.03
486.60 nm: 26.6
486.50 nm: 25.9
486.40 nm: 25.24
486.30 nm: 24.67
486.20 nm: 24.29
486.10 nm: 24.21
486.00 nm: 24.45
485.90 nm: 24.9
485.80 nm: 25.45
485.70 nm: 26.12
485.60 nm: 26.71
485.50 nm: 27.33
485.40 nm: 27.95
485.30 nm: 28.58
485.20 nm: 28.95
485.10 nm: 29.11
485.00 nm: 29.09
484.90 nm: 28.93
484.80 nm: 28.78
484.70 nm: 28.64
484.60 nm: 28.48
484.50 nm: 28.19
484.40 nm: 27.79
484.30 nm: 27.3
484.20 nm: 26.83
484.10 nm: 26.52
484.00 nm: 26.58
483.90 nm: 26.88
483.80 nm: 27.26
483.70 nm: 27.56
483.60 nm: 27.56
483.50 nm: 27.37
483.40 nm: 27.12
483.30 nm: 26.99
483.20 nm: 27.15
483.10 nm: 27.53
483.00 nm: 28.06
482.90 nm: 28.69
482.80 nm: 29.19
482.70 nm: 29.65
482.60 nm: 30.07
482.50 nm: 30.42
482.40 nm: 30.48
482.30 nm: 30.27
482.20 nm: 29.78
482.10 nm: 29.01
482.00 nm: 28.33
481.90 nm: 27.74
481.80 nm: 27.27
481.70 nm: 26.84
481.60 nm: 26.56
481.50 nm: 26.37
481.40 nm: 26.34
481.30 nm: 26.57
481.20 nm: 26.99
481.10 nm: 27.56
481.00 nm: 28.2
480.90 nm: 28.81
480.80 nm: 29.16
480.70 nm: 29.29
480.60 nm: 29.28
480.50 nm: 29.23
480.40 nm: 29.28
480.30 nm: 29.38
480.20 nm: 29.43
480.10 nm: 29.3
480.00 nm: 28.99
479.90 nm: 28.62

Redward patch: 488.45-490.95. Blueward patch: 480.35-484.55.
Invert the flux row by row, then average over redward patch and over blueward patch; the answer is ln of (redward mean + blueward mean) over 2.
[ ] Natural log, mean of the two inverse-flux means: -3.31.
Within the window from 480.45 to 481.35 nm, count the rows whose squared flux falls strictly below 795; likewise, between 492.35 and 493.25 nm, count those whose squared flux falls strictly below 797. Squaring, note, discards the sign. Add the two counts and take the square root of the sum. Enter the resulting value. 3.0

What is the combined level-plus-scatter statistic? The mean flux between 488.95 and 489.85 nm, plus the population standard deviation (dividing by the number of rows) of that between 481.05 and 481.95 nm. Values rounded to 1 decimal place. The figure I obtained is 27.2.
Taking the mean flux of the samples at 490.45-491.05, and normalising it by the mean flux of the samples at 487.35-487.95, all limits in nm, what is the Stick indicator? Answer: 0.98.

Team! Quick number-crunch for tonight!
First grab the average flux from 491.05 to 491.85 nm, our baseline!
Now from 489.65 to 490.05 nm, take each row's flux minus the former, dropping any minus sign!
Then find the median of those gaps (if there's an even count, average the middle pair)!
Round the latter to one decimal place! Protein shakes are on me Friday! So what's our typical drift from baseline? 0.2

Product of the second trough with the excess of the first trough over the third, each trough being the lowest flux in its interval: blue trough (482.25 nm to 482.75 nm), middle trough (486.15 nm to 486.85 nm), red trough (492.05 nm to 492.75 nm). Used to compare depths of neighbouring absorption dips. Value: 133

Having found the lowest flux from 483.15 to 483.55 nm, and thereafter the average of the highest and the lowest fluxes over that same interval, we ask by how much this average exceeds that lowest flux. 0.2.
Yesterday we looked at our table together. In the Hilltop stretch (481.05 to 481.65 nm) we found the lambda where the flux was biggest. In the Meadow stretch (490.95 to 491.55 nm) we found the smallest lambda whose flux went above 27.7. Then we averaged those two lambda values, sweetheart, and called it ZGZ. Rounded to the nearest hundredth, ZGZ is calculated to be 486.25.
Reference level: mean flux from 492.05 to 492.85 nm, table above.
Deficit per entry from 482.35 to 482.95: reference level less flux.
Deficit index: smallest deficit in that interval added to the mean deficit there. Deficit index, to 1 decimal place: -8.5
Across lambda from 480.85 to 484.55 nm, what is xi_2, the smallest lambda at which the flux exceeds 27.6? 480.90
